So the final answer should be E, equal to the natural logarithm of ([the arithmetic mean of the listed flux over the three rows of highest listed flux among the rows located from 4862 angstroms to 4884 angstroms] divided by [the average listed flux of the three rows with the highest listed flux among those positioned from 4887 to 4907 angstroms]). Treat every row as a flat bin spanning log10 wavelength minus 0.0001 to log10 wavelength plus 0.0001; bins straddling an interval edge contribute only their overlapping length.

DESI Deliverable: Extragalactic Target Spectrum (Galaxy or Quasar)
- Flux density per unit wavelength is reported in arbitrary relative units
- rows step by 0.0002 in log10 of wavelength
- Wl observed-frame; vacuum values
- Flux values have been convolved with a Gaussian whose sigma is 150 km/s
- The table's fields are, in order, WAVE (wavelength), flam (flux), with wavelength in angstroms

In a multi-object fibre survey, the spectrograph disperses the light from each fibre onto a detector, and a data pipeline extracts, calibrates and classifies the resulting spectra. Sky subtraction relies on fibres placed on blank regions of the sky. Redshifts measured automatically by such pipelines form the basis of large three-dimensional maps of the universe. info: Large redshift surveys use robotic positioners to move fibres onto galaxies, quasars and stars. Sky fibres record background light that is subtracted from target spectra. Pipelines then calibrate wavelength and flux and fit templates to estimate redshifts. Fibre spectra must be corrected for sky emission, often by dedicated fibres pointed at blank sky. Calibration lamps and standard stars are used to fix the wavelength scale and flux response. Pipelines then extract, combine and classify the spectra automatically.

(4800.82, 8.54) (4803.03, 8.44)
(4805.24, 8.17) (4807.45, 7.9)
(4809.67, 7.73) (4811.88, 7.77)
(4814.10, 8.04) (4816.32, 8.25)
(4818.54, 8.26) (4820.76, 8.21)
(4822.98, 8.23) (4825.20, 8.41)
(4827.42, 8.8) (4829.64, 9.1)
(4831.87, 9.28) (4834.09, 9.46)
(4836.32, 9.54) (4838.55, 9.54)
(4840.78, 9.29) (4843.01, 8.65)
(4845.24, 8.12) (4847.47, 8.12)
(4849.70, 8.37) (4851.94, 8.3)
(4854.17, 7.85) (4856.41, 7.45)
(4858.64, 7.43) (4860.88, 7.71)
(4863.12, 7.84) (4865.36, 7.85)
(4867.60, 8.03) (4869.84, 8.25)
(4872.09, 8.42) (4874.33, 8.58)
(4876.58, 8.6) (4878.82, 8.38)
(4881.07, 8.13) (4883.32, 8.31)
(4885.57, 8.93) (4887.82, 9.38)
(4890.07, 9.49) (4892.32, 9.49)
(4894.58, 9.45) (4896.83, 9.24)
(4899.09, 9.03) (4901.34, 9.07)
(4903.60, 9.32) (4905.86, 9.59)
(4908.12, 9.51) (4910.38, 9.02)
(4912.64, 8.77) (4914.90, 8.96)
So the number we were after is -0.11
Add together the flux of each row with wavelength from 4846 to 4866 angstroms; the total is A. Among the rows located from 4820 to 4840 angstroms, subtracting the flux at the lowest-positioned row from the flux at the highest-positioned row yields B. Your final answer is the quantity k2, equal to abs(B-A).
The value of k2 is 70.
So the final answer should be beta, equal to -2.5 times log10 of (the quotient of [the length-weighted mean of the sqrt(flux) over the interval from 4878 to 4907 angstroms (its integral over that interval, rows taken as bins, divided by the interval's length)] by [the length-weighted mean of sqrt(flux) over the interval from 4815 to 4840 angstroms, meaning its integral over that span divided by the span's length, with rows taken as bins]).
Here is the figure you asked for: -0.01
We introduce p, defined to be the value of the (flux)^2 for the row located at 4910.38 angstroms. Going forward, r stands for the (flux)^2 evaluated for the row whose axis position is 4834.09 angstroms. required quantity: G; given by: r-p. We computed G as 8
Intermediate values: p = 81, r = 89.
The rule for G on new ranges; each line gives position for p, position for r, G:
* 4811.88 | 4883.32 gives 9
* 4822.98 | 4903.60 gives 19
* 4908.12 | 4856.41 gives -35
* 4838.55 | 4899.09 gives -9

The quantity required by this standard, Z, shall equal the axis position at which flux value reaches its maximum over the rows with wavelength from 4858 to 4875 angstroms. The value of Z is 4874.33 angstroms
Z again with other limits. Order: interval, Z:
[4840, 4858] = 4840.78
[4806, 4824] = 4818.54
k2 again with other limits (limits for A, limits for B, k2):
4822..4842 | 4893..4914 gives 82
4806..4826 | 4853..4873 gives 72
